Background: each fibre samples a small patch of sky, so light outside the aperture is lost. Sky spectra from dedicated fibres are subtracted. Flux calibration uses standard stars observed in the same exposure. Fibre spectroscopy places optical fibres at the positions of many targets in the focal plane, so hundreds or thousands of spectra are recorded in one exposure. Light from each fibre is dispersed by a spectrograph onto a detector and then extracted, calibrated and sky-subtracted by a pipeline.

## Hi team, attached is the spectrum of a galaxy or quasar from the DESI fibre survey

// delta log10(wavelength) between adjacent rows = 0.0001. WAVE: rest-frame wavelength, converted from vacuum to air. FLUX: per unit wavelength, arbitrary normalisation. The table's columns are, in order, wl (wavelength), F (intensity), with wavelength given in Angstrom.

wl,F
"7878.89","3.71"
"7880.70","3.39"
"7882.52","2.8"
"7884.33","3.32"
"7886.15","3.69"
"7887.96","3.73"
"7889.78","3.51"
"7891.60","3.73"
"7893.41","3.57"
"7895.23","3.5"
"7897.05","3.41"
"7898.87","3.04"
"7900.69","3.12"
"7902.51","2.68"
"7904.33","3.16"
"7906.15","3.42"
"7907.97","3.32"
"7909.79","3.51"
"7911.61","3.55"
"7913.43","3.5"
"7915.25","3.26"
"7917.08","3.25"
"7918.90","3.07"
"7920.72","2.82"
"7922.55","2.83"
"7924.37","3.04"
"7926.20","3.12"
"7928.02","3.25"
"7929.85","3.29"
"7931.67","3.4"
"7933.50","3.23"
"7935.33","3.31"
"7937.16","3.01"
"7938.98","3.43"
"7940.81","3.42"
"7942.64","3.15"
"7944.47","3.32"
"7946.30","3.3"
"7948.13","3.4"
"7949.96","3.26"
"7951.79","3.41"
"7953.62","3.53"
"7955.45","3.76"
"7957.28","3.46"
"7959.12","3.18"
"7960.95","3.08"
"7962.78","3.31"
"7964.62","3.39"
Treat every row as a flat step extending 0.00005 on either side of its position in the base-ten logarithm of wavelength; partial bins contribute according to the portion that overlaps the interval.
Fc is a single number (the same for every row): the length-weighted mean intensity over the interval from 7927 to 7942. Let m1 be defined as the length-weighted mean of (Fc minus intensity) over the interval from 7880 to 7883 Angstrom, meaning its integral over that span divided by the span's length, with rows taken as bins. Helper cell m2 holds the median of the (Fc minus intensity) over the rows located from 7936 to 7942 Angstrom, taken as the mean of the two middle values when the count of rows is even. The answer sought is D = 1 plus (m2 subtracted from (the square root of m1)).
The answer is 1.546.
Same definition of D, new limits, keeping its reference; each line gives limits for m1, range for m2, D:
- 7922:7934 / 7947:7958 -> 1.486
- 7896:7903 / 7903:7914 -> 1.612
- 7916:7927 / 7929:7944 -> 1.525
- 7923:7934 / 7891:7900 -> 1.501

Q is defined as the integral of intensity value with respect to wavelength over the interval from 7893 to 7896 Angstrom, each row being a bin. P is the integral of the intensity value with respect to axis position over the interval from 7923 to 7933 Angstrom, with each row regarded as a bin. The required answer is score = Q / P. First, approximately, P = 32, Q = 11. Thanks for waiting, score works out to 0.3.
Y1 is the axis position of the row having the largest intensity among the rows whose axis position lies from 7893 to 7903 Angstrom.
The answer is 7893.41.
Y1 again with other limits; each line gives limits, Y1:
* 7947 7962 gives 7955.45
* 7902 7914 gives 7911.61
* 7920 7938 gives 7931.67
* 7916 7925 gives 7917.08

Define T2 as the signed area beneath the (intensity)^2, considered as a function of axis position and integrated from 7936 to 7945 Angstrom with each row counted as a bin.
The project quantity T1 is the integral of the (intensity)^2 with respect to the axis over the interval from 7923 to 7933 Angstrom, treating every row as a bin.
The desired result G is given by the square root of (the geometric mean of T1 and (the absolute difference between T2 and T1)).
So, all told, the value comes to 5.1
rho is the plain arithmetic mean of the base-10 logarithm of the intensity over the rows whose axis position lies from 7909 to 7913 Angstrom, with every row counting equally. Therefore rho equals 0.548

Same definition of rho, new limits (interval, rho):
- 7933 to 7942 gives 0.515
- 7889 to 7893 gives 0.559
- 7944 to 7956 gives 0.534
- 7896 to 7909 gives 0.499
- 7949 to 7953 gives 0.523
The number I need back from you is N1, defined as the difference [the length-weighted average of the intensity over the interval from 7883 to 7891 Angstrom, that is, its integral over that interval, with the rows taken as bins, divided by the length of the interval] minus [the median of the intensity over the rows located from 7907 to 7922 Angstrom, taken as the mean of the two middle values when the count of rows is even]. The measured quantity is 0.2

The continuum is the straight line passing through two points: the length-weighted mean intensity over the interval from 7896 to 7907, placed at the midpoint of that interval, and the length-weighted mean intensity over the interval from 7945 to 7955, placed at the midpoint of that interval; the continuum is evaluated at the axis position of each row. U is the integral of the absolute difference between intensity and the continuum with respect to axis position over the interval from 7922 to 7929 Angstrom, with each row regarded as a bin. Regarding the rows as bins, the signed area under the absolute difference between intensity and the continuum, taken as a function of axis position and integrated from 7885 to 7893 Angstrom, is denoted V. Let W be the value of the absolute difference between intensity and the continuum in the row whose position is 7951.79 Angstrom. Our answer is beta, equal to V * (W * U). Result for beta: 0.02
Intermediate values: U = 1.3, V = 4.6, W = 0.00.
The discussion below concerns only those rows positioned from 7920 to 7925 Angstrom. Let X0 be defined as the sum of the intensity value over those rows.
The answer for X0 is 9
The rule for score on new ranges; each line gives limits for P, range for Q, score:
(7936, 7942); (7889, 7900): 1.9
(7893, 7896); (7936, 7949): 4.0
